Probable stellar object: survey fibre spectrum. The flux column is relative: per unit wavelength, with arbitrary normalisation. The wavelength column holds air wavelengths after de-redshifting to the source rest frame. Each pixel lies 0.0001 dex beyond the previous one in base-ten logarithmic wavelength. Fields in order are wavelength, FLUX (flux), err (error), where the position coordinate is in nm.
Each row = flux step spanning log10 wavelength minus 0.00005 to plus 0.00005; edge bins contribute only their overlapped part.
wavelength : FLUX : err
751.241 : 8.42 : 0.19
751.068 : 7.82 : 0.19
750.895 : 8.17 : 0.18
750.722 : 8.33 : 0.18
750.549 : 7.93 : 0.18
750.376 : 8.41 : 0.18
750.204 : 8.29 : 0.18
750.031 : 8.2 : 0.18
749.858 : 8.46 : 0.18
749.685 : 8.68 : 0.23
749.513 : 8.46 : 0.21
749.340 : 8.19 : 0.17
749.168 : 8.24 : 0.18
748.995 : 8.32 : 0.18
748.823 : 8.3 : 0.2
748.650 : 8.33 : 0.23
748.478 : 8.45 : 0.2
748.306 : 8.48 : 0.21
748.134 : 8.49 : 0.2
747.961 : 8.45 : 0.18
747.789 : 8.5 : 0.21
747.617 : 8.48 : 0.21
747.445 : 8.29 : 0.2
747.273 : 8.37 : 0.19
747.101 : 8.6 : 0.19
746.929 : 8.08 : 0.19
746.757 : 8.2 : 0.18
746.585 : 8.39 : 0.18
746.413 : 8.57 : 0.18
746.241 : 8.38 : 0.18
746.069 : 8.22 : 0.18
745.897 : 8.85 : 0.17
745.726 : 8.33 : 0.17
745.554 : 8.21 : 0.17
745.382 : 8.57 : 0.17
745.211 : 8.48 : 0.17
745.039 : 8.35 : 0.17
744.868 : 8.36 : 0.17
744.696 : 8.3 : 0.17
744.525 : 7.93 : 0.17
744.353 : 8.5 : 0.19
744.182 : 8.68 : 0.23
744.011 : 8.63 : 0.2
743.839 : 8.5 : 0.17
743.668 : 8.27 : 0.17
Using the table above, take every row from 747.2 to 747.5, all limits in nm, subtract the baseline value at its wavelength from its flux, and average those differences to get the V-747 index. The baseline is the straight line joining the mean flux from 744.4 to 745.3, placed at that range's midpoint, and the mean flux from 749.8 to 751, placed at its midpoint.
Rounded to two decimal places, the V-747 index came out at 0.06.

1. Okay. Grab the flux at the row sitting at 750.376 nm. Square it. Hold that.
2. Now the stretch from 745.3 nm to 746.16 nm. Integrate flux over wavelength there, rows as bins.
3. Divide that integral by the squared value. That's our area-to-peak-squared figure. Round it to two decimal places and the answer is 0.10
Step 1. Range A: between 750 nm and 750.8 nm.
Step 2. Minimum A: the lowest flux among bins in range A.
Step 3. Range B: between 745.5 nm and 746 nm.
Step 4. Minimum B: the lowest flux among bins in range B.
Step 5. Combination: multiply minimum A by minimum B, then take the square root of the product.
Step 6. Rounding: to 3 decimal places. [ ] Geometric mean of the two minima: 8.069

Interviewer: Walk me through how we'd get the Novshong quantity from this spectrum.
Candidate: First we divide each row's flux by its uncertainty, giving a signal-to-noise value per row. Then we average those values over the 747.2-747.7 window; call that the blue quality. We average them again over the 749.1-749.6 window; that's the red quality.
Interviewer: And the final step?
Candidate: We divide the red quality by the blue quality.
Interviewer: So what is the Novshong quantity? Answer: 1.07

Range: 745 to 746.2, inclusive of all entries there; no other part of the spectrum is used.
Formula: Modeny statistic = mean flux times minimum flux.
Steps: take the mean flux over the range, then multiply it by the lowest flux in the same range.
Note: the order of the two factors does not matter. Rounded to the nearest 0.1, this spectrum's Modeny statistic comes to 69.2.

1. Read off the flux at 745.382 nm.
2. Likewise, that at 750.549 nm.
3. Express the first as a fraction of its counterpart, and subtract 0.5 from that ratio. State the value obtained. 0.58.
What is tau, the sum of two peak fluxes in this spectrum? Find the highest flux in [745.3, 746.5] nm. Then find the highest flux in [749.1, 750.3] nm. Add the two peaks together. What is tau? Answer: 17.5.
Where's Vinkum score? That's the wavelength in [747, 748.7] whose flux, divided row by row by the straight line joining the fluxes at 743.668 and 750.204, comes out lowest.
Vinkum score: 747.445 nm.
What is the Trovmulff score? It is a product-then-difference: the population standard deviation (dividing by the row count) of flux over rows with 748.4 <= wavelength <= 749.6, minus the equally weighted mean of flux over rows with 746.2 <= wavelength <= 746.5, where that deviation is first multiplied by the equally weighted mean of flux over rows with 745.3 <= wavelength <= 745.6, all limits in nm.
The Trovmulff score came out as -7.70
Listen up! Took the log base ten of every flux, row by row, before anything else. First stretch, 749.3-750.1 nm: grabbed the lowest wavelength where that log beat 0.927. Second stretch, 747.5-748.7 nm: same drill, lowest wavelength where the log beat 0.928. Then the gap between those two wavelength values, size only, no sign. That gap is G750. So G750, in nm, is 1.90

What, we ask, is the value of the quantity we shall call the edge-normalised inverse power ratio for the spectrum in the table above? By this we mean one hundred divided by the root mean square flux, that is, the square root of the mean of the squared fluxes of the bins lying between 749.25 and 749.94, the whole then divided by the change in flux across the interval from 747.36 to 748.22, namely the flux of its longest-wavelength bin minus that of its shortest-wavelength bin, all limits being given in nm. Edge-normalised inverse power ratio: 59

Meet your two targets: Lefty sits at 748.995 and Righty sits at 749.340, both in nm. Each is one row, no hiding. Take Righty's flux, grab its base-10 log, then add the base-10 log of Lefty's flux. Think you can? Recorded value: 1.83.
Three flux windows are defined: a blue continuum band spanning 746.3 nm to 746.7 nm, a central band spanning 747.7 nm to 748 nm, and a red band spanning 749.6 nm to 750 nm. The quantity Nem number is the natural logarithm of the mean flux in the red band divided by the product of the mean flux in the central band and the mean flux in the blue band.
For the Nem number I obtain -2.13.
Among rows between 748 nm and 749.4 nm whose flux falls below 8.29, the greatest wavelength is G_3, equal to 749.340 nm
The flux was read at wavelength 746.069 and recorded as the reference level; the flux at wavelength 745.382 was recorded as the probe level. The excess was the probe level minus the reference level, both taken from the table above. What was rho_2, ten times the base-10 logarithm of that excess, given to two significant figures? -4.6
